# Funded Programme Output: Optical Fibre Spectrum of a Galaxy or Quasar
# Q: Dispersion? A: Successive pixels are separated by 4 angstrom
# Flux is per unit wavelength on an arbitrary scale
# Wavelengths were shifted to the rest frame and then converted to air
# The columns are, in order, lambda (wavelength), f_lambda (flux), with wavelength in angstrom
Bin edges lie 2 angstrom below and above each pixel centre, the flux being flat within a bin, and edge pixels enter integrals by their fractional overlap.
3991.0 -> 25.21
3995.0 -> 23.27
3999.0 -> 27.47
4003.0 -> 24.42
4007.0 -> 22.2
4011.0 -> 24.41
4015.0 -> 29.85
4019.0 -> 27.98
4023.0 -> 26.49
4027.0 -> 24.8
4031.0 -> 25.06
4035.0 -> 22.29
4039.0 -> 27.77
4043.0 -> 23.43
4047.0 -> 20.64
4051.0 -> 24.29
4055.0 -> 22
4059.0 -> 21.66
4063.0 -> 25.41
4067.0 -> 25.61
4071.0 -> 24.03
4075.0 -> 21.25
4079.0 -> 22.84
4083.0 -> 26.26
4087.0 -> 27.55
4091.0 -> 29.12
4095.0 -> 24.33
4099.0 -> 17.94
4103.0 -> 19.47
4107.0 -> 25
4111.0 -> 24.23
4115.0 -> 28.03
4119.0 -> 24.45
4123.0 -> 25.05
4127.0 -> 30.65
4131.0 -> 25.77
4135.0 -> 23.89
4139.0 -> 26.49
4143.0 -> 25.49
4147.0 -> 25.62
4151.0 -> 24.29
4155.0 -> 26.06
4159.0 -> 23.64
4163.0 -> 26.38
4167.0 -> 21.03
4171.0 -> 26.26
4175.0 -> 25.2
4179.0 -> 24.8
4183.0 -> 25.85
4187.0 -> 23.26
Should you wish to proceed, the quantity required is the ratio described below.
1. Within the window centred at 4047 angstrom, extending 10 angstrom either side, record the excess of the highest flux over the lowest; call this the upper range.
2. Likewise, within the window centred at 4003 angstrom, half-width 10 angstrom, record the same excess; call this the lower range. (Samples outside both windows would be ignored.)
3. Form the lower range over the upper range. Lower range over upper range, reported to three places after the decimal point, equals 0.739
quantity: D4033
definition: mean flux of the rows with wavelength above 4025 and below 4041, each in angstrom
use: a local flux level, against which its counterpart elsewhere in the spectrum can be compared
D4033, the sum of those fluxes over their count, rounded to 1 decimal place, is 25.0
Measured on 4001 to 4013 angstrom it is 23.7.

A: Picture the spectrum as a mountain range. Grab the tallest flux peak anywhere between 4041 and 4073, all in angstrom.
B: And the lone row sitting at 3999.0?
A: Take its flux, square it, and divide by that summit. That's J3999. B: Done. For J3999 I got 29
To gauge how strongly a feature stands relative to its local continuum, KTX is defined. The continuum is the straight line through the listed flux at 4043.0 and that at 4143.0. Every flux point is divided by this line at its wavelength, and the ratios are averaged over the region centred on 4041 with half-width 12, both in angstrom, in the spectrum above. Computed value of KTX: 1.02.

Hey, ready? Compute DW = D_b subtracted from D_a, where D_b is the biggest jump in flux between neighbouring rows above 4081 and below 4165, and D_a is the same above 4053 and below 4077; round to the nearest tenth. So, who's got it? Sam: -2.6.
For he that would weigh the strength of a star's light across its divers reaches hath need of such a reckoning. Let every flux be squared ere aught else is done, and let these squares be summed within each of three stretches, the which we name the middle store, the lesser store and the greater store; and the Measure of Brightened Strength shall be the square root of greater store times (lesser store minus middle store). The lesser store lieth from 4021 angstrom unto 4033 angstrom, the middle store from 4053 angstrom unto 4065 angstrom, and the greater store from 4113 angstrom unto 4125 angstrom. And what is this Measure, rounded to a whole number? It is 834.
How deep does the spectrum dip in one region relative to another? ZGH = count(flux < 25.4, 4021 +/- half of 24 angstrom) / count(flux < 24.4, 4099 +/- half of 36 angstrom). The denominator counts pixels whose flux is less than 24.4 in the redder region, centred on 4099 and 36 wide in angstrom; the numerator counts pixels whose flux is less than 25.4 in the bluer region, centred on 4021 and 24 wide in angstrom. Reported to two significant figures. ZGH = 0.75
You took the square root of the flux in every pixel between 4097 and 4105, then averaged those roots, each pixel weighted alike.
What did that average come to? 4.32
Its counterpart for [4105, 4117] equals 5.07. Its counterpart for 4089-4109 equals 4.80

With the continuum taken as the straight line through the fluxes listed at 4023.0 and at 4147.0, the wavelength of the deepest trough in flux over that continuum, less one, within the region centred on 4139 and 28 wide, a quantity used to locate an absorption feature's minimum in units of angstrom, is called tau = 4135.0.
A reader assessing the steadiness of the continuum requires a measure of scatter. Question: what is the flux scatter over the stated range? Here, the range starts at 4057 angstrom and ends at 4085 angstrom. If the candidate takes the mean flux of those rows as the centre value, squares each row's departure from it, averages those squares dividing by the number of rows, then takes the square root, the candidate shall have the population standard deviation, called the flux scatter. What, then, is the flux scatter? 1.8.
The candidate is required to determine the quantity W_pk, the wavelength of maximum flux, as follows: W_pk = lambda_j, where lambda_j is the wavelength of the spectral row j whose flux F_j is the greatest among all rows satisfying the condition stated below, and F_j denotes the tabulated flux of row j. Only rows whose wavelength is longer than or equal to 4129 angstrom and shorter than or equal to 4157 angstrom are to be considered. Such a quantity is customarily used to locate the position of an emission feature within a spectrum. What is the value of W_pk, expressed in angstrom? 4139.0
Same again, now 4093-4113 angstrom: 4107.0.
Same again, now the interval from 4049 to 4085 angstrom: 4083.0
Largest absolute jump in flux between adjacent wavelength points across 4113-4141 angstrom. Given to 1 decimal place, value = 5.6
